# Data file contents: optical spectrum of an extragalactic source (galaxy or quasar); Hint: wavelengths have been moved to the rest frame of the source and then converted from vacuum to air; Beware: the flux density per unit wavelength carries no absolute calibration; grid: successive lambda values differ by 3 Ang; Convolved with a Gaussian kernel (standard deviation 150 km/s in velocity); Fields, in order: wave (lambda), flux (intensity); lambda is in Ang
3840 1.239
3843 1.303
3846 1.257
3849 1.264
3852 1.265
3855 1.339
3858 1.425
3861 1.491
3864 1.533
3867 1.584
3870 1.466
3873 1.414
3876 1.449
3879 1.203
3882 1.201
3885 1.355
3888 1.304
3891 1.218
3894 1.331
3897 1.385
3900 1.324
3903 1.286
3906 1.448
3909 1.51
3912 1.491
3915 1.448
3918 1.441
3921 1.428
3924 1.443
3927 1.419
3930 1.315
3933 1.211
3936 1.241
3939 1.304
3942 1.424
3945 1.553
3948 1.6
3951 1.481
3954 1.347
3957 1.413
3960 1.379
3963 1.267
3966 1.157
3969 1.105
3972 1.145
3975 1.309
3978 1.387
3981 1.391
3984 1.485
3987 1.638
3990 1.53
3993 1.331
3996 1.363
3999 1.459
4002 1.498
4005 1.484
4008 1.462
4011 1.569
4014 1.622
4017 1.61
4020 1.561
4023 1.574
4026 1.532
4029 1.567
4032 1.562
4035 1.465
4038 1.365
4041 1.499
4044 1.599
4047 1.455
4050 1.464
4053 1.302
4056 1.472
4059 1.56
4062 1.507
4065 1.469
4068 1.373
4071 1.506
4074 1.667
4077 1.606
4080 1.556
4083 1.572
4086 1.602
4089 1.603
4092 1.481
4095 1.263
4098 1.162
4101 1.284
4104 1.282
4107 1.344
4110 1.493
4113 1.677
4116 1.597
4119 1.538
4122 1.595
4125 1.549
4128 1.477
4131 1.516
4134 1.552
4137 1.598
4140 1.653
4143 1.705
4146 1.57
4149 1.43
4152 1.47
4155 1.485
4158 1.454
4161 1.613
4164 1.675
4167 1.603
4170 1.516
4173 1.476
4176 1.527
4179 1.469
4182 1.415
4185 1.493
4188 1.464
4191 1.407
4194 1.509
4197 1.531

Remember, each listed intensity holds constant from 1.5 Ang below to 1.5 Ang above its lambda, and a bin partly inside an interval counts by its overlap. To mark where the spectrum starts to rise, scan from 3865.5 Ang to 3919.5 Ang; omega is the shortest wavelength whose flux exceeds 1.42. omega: 3867 Ang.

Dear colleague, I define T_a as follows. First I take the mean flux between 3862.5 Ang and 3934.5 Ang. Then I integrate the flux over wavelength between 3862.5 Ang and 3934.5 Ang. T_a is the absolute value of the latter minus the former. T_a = 98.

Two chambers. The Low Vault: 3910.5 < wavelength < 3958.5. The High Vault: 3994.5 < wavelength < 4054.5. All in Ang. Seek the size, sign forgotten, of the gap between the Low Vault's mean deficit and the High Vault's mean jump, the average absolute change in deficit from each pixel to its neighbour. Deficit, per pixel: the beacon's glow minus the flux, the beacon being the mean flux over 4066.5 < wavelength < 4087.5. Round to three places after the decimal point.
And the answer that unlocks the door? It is 0.080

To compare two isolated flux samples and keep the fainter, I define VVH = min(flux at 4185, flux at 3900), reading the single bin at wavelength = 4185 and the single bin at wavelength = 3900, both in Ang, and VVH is 1.32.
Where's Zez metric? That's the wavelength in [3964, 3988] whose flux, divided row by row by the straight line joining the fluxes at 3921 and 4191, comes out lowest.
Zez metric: 3969 Ang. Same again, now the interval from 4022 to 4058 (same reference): 4053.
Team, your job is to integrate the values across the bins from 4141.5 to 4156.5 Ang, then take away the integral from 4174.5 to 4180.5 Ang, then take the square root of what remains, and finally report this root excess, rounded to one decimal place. 3.7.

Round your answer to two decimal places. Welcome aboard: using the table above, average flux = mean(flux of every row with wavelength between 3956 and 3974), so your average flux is 1.24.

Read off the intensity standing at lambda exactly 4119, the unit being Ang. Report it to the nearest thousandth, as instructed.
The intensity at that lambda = 1.538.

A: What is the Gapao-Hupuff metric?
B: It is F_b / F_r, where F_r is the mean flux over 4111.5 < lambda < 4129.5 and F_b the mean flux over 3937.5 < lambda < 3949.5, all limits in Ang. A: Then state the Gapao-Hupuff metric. 0.94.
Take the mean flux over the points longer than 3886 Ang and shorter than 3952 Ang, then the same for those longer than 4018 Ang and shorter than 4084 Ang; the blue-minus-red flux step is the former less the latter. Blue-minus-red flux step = -0.12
